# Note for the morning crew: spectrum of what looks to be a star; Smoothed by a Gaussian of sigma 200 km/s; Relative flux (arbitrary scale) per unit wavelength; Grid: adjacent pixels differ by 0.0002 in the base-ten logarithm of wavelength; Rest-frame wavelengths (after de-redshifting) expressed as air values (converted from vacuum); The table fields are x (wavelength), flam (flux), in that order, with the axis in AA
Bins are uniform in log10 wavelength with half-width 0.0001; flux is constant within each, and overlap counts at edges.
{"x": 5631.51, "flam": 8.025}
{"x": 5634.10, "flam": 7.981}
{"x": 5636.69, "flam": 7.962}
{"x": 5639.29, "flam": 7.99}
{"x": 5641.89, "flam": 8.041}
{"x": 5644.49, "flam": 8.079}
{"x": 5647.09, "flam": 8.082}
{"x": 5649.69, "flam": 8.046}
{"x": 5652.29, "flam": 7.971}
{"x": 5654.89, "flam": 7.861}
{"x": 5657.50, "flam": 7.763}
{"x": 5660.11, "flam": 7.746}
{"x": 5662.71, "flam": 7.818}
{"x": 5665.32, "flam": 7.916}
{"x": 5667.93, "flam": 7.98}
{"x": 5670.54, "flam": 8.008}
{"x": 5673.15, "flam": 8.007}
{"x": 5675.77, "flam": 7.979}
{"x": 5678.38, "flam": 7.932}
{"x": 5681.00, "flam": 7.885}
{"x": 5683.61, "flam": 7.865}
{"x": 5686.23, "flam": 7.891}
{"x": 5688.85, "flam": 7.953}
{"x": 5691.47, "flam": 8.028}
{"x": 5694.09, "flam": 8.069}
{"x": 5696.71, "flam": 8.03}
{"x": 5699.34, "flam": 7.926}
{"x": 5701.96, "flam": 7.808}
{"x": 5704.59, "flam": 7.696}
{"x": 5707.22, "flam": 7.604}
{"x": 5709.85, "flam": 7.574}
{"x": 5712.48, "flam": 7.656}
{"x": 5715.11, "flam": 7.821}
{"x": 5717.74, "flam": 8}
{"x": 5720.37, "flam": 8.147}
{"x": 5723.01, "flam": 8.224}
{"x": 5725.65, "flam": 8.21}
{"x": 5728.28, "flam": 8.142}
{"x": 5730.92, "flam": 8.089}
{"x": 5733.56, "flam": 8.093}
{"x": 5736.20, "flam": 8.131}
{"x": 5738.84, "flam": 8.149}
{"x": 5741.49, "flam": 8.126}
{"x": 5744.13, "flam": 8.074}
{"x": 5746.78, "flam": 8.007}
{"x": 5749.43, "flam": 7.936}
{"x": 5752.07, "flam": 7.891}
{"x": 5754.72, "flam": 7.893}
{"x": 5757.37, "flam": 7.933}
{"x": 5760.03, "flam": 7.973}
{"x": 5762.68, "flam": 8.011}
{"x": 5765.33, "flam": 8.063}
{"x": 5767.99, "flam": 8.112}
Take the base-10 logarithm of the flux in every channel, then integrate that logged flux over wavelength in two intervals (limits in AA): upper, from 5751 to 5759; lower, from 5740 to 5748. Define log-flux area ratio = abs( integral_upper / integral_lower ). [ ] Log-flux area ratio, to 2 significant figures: 0.99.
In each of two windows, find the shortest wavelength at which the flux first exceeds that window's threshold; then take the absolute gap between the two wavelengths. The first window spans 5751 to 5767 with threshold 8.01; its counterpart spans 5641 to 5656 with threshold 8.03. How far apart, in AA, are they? 120.8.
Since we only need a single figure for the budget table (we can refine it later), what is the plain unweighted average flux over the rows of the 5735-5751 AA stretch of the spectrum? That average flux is 8.07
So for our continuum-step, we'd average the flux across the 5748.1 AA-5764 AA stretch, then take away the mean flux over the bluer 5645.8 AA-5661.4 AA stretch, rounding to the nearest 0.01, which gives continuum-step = 0.03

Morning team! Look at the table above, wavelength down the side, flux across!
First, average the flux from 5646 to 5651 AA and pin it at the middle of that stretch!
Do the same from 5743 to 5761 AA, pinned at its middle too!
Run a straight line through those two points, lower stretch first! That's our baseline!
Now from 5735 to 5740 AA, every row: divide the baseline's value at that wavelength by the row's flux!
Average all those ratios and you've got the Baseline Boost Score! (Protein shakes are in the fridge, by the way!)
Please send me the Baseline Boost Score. 0.98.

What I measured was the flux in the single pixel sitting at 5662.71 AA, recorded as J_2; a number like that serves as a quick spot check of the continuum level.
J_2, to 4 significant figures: 7.818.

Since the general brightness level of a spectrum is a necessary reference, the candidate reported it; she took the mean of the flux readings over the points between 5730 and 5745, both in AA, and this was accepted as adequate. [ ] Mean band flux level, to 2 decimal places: 8.11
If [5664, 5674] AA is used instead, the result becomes 7.98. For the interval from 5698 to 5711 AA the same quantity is 7.72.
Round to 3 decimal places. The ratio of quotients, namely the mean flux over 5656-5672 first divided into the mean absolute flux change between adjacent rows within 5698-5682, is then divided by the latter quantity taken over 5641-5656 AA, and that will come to 0.118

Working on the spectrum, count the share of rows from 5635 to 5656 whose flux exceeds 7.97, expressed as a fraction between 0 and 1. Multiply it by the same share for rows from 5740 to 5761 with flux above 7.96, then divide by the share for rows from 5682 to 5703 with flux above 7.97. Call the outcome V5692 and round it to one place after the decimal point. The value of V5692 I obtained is 1.0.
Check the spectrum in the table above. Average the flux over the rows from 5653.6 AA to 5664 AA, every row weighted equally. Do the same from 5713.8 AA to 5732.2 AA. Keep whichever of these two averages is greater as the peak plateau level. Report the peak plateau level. 8.09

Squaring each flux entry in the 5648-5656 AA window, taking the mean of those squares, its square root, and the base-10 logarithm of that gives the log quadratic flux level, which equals 0.901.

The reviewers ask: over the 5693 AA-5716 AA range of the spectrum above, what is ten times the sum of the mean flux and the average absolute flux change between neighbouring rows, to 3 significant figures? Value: 78.9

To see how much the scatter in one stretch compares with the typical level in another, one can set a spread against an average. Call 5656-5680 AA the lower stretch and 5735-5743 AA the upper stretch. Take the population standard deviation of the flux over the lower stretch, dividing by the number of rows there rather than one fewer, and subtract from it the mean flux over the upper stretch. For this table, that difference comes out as -8.04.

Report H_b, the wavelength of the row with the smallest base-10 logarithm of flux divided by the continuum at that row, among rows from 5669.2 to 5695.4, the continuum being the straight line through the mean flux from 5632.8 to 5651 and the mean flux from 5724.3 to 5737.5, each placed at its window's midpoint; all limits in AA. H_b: 5683.61 AA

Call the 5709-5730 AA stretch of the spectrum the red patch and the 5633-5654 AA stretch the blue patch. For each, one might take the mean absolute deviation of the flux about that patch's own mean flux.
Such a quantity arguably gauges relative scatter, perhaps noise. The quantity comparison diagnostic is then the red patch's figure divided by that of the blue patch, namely 5.0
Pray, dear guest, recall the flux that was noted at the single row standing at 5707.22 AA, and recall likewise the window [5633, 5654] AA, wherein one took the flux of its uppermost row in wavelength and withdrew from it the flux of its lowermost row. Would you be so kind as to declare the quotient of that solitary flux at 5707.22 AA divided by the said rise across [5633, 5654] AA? -760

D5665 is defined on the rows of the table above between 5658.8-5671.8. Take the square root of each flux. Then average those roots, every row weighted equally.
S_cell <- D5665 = 2.810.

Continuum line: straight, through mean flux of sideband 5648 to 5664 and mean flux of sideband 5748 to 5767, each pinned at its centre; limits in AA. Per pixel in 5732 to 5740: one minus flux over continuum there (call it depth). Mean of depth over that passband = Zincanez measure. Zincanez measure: -0.023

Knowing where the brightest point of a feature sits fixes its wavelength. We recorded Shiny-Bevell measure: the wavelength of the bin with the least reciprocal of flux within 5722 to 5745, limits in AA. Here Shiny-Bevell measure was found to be 5723.01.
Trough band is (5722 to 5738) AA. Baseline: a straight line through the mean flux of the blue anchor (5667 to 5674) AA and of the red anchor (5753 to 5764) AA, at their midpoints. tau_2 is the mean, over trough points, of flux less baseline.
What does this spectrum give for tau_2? 0.18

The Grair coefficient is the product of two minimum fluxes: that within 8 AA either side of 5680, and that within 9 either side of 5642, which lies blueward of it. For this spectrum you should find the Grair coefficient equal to 62.6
